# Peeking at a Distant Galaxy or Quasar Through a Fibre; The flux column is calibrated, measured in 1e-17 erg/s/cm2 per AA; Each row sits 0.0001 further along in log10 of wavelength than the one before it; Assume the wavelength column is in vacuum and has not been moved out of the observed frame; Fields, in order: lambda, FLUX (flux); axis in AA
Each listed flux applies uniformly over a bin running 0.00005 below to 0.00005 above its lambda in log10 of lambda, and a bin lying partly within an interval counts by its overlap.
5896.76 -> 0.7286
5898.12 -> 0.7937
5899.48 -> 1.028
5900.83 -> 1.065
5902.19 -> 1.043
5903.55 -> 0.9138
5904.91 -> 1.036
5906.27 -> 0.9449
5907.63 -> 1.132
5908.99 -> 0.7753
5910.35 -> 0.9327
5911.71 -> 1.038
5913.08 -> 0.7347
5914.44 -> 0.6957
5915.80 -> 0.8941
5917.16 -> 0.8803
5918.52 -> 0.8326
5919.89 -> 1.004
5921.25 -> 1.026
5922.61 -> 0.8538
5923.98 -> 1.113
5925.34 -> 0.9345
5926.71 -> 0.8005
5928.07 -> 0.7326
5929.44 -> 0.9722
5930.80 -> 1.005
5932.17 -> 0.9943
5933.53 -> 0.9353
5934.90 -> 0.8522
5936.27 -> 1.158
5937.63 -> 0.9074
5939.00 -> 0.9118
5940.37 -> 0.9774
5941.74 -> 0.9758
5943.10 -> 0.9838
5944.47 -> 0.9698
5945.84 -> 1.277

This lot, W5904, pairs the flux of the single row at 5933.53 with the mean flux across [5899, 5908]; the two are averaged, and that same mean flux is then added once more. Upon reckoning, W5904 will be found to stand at 2.00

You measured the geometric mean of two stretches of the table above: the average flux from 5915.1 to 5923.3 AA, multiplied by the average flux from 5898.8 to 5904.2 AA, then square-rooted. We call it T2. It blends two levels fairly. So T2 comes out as 0.96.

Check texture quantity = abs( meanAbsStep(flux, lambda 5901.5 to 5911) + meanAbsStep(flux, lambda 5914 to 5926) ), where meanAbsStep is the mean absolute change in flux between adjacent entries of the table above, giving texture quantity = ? 0.31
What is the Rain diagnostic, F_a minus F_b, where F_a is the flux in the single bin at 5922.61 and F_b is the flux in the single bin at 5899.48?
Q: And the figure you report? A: -0.2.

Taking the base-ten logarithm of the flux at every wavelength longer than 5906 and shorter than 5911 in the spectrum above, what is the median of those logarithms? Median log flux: -0.027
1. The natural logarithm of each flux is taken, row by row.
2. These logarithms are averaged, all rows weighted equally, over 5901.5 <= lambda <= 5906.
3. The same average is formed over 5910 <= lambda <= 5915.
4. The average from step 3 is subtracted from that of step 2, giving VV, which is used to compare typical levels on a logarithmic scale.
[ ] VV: 0.17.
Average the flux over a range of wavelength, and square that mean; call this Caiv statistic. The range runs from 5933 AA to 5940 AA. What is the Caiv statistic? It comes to 0.91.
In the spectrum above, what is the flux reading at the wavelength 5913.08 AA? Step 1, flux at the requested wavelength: 0.7347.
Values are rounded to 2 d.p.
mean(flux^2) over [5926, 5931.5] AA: 0.78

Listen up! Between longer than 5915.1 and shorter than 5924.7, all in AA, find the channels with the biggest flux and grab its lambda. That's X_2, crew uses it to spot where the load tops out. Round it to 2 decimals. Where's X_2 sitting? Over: 5923.98 AA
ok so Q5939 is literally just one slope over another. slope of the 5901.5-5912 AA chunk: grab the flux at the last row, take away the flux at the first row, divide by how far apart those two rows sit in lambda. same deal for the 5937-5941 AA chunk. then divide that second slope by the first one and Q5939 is -49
